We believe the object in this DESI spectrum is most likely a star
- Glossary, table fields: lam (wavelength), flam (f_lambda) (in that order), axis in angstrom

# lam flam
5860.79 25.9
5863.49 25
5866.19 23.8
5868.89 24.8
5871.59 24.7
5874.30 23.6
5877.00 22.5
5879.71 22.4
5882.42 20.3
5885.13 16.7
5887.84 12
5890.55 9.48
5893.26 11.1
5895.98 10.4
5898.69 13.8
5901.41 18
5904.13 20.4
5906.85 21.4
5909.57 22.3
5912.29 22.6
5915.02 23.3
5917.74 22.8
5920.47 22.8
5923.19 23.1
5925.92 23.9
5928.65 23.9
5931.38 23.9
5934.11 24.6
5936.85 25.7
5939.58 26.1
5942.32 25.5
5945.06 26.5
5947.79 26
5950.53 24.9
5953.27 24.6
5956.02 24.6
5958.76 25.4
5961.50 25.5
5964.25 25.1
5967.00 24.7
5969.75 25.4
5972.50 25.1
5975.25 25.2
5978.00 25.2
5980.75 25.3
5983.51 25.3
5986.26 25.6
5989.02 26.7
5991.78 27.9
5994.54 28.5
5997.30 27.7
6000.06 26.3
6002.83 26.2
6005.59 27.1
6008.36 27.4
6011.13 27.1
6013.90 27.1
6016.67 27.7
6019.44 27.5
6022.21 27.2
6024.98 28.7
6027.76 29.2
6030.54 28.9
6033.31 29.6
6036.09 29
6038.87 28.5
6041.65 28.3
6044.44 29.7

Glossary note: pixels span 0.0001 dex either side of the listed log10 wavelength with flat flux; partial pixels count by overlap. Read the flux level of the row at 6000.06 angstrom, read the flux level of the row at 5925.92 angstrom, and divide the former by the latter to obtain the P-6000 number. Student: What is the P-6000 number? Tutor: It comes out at 1.10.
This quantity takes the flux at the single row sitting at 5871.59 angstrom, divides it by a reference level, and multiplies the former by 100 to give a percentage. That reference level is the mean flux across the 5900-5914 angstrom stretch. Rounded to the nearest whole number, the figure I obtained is 118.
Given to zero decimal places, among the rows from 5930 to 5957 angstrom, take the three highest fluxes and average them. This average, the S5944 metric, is 26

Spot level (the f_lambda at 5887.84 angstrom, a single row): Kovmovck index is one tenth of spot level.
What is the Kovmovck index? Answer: 1.2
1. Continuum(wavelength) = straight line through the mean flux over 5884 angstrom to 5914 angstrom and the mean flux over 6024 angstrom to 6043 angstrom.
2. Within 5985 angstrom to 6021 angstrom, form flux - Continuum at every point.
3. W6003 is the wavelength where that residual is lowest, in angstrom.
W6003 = 6019.44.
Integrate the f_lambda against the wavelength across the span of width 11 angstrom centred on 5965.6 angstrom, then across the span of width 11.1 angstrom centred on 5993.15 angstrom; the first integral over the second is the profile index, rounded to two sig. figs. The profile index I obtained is 0.90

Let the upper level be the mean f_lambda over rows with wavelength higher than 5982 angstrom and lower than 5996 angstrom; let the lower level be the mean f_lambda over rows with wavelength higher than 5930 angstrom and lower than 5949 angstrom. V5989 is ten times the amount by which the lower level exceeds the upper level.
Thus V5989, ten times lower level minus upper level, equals -13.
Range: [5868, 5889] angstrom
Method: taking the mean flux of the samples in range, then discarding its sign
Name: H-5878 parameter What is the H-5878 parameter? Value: 21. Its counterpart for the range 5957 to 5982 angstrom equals 25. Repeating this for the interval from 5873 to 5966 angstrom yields 22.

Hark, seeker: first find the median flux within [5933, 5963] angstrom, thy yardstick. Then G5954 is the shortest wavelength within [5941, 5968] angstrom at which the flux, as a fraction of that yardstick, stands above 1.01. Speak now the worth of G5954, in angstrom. 5945.06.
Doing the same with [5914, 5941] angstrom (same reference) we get 5939.58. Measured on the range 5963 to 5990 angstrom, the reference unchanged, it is 5989.02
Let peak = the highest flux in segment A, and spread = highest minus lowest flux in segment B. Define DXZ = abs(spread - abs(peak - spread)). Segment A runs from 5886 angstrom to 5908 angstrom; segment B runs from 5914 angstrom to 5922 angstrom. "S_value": 20.4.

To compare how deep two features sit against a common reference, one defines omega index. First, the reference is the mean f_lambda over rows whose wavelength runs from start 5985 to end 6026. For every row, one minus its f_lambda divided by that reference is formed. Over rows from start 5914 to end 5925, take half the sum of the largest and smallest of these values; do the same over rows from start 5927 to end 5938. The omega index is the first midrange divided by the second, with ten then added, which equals 11.7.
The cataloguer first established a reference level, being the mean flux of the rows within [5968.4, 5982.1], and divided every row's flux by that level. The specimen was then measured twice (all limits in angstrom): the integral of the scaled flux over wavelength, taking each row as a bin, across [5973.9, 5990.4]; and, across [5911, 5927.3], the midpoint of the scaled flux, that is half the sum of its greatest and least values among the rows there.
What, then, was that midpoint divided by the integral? 0.055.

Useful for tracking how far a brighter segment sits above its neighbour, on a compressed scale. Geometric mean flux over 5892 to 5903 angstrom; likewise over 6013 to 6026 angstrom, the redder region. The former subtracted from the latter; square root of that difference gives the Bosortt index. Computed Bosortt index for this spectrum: 3.8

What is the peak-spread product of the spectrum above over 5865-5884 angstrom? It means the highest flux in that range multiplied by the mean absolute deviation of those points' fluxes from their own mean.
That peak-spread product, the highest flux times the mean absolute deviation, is 30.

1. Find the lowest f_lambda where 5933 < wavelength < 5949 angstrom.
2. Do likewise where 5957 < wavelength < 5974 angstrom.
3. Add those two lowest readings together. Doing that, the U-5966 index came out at 49.3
